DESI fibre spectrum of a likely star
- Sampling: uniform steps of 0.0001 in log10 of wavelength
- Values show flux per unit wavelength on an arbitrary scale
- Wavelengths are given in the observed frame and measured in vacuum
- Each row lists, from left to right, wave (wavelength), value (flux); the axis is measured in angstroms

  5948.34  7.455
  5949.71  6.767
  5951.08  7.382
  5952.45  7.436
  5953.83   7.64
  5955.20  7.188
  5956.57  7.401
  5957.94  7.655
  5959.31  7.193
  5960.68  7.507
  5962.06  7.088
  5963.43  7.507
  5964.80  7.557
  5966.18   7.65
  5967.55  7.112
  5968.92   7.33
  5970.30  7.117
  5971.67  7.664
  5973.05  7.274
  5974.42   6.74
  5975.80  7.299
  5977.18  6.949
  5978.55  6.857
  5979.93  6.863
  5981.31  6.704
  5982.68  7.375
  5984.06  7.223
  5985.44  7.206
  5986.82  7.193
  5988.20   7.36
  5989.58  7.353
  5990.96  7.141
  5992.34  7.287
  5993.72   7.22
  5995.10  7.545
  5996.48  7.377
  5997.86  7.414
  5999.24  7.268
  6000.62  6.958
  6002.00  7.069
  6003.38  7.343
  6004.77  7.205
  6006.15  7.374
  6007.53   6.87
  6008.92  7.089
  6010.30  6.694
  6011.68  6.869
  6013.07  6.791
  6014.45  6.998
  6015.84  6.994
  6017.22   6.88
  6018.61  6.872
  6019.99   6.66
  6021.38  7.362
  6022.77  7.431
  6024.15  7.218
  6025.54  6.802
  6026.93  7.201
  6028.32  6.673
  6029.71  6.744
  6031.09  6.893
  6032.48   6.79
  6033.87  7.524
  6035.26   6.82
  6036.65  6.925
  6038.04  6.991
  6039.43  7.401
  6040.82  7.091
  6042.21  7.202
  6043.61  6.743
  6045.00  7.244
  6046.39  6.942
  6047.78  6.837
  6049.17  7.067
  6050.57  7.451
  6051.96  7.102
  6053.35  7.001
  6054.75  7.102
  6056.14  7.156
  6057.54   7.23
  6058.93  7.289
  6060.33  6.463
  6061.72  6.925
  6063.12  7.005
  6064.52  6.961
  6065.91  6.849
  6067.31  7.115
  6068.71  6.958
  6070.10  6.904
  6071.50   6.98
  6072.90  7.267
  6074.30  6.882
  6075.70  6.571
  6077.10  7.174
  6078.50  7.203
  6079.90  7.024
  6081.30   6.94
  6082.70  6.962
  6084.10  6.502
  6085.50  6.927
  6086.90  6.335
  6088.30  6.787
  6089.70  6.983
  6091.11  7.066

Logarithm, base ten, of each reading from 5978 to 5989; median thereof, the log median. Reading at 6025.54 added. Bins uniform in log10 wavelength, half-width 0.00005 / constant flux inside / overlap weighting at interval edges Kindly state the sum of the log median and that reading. 7.66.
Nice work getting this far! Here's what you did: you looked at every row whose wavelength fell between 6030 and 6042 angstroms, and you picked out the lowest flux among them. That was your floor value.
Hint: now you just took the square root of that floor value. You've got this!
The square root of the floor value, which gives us 2.61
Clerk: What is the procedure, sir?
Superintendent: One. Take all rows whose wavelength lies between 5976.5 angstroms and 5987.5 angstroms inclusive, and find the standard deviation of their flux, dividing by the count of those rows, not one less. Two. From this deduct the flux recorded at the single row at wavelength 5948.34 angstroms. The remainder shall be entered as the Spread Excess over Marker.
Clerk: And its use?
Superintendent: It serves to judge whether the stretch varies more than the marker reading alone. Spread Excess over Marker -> -7.24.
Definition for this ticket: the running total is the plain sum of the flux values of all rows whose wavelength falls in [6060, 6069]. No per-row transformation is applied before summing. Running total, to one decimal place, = 48.3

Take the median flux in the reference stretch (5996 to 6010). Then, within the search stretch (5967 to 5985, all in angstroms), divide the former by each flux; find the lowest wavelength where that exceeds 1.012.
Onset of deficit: 5967.55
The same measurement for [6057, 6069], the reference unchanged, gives 6060.33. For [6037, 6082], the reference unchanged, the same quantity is 6038.04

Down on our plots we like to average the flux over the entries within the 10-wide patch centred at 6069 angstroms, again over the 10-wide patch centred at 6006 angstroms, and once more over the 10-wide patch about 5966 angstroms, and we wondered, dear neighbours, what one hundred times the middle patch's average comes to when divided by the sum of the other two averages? 49.4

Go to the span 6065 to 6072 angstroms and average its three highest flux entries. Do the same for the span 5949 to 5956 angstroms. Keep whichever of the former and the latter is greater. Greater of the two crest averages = 7.49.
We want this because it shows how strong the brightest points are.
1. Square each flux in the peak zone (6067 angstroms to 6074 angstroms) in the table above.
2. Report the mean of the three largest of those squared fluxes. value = 50.7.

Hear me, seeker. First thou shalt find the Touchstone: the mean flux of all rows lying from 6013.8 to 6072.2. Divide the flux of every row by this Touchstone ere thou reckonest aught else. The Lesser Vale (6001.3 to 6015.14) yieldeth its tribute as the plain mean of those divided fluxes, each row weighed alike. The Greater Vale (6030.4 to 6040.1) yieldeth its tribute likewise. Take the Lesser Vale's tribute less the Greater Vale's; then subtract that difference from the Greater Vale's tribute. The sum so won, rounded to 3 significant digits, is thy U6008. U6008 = 1.01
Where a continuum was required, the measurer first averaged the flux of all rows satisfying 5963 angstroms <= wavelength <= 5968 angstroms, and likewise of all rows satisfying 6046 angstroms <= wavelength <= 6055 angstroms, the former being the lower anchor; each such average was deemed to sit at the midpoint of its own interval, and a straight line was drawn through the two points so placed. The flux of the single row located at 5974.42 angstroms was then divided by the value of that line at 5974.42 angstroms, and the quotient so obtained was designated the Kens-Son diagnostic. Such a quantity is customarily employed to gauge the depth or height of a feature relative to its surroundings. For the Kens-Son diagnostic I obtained 0.91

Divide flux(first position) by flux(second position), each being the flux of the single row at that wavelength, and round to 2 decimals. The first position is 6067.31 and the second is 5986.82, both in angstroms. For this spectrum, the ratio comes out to 0.99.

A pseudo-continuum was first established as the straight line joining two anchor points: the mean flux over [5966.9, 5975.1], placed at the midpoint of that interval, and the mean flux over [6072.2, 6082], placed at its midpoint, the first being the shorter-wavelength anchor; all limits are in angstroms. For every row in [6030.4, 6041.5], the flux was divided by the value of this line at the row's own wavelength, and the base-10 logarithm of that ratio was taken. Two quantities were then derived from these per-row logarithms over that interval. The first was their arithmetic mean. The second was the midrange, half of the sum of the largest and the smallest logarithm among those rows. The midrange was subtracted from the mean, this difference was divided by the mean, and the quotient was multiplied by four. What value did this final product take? 10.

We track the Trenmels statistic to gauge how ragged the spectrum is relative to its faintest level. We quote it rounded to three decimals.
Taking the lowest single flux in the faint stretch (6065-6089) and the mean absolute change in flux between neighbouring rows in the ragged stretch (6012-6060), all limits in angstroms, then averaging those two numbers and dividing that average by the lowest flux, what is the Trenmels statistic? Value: 0.520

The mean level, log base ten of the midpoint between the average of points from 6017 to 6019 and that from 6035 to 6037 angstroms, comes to 0.837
